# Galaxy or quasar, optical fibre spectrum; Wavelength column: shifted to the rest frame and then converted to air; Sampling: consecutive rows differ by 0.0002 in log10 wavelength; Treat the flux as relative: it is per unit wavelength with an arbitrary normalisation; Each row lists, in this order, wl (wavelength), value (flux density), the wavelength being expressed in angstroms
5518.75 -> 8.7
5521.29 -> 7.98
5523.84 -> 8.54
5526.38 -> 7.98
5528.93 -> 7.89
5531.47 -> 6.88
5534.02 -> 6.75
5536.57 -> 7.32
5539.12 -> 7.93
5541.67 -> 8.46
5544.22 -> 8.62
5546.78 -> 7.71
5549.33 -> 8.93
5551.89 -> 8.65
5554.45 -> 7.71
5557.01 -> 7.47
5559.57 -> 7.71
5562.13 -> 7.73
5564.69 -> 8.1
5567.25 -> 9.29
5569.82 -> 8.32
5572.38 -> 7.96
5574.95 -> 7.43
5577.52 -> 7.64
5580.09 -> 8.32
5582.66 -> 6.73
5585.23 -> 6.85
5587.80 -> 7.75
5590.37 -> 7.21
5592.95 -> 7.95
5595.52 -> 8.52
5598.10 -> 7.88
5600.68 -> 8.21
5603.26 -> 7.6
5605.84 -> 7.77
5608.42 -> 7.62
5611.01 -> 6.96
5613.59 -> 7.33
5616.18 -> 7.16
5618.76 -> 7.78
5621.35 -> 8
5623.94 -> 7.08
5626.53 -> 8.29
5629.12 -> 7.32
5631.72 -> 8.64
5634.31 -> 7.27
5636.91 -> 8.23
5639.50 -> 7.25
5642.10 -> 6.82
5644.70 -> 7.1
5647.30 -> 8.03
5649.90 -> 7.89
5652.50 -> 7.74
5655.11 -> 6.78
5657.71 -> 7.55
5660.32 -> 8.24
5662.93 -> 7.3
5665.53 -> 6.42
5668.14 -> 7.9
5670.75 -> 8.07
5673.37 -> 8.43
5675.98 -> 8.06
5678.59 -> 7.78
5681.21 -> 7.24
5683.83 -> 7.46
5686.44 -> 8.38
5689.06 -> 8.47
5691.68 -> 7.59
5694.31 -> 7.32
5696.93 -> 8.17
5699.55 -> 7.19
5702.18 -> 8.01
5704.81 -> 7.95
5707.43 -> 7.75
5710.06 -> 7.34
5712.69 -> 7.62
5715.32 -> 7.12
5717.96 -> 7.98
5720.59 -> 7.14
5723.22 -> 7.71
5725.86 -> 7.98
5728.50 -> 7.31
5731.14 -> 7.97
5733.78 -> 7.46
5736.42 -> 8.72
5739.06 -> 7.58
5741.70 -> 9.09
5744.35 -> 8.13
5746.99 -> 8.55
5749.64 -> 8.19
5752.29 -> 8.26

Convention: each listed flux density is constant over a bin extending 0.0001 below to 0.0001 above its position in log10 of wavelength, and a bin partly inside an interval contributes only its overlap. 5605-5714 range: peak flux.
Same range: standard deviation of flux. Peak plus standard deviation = 9.15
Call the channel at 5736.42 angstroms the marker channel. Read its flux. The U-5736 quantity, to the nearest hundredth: 8.72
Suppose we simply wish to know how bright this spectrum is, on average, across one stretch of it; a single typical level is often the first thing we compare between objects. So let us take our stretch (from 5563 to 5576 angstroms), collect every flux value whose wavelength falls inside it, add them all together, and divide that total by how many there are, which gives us 8.22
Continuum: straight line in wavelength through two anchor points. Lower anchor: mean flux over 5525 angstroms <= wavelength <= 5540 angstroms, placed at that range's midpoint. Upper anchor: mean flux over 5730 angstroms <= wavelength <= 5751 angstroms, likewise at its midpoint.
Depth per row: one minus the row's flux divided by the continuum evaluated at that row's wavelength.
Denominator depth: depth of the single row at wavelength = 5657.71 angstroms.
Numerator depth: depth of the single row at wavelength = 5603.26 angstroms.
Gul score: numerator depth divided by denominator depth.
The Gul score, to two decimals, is 0.32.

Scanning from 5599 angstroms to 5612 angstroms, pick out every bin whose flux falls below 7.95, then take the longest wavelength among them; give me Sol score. 5611.01 angstroms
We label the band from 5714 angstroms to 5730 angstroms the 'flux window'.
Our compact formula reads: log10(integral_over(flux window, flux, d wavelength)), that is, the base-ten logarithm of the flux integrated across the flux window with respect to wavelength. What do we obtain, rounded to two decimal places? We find 2.08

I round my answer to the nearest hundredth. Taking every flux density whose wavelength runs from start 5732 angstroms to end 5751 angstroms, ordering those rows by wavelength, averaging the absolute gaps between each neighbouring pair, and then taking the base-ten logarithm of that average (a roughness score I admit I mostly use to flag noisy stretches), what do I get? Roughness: -0.03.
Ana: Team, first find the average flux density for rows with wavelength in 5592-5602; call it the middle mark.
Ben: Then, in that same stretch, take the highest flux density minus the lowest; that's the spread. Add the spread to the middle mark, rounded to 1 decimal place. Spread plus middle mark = 8.8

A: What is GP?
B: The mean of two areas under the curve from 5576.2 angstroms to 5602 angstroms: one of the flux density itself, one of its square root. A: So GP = 135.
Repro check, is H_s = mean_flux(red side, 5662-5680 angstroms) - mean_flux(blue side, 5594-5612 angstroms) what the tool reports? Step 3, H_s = -0.1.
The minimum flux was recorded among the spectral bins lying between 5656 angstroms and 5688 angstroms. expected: 6.42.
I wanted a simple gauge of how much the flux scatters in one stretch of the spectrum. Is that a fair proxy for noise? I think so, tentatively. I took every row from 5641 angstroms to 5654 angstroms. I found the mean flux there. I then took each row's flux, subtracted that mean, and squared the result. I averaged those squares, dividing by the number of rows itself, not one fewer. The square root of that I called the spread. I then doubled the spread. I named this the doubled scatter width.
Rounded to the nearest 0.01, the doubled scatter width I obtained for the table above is 0.94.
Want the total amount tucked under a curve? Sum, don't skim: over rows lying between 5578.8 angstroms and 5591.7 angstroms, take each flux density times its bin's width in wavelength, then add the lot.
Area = 95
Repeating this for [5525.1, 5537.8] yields 94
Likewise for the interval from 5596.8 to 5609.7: 101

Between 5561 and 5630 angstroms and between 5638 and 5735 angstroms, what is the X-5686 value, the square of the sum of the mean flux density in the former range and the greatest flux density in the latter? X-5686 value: 263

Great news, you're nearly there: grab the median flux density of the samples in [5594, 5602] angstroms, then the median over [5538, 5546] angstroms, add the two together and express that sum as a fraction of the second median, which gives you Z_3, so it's 1.97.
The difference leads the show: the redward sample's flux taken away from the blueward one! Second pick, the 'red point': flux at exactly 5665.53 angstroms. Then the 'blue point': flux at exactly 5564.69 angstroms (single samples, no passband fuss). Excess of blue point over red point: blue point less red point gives 1.7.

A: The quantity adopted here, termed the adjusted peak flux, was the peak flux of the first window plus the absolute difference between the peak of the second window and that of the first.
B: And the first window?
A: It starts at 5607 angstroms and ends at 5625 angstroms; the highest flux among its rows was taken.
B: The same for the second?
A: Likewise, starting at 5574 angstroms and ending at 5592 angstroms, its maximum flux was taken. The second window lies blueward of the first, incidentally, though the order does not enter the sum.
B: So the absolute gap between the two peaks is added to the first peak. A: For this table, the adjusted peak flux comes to 8.3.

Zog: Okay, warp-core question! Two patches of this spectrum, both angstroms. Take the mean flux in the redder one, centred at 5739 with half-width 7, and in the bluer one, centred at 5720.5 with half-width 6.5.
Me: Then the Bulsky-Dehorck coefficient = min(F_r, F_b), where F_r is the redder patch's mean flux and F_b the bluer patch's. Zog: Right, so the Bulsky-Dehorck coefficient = 7.6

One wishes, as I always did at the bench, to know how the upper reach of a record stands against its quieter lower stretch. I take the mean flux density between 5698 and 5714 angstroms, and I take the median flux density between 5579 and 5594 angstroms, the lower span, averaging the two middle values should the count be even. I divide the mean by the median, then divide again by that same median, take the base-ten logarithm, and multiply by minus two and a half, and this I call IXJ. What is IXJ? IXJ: 2.16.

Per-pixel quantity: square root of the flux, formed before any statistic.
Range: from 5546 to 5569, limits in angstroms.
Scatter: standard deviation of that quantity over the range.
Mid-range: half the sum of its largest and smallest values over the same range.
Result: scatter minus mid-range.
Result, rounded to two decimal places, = -2.78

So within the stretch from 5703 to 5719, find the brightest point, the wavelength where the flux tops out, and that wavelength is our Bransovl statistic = 5717.96 angstroms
